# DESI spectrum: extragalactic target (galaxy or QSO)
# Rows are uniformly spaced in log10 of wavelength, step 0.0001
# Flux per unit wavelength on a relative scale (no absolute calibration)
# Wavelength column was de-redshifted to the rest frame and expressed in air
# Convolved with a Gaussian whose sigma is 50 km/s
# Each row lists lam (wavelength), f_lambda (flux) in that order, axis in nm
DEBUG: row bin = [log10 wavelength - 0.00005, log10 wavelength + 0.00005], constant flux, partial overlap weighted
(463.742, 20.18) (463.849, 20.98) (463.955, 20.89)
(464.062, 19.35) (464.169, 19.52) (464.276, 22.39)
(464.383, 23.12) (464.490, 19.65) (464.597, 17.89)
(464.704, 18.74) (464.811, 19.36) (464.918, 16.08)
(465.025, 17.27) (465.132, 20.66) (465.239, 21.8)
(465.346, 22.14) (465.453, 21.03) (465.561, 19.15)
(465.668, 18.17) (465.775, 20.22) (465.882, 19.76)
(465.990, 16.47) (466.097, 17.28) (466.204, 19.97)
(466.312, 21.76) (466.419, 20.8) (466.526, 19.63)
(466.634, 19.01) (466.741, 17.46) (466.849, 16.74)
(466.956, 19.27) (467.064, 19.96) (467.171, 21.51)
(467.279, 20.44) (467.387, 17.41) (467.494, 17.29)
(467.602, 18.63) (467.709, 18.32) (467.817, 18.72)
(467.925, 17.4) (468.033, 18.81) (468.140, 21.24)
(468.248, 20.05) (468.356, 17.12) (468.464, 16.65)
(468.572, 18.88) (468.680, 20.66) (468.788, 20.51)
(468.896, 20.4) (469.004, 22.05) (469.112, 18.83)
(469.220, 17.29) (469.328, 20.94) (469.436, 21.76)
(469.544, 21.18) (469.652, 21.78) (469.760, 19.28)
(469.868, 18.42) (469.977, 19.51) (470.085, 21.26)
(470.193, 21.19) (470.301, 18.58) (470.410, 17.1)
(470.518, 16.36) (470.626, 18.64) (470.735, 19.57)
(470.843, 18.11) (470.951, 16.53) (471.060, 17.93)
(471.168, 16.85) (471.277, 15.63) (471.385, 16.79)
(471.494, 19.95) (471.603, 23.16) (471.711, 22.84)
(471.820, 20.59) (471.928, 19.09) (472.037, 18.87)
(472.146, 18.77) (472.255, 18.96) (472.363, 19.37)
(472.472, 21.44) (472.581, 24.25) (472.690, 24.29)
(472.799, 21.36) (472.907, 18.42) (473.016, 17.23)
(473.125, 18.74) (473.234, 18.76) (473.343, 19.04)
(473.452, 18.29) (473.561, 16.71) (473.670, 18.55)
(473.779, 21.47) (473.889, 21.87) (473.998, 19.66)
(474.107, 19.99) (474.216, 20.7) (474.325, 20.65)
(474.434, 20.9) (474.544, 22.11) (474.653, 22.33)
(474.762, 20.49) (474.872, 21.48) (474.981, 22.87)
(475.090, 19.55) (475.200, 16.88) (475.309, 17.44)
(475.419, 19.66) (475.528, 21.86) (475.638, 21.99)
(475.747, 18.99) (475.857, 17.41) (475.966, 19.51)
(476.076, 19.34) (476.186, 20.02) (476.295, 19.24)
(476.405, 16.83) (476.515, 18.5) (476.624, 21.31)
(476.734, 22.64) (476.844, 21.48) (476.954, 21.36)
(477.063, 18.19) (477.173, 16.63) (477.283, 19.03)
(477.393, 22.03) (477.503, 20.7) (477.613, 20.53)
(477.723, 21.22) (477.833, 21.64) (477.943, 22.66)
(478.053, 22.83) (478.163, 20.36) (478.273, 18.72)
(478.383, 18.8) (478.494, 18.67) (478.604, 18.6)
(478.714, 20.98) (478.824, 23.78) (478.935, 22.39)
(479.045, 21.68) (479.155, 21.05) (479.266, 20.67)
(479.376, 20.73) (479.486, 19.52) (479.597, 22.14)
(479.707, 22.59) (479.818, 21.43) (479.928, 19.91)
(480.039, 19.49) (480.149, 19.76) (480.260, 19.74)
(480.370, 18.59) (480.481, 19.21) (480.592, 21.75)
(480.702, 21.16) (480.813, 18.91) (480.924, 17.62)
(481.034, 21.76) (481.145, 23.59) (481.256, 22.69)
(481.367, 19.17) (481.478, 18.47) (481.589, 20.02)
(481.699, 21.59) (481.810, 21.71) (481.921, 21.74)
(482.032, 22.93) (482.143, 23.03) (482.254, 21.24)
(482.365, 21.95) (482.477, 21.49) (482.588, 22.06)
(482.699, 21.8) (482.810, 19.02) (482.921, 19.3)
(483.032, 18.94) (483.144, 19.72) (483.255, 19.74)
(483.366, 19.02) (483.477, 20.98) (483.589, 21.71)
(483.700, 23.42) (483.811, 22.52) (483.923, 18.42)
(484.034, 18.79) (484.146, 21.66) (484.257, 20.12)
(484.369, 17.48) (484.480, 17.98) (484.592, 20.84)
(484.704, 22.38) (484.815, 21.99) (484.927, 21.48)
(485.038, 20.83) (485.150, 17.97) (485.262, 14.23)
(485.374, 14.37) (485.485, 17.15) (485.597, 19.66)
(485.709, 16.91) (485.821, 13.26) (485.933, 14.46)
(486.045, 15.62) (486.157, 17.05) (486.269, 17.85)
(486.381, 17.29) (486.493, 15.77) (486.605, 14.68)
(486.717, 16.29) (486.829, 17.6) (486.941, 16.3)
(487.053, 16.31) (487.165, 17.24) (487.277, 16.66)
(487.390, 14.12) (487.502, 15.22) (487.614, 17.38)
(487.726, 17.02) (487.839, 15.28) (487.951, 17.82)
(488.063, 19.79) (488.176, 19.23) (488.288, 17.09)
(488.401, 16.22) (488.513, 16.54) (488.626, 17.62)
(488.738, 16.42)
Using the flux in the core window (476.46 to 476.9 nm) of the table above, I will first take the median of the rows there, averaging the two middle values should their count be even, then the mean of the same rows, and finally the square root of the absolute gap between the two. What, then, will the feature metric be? 0.64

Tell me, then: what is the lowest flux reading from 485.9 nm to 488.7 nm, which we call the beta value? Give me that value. 14.12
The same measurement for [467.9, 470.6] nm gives 16.36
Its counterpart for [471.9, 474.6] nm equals 16.71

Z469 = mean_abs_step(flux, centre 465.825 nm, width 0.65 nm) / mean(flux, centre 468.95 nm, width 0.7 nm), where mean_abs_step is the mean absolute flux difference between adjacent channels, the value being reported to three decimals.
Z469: 0.076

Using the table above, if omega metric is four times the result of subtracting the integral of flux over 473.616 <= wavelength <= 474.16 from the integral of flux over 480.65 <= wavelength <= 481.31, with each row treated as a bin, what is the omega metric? 11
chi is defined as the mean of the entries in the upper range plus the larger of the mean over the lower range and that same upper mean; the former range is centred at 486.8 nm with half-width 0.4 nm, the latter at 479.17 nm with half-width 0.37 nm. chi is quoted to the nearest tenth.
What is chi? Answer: 37.7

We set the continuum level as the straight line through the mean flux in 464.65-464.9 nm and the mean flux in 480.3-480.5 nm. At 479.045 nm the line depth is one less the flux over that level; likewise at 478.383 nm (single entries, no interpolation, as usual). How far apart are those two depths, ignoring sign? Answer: 0.15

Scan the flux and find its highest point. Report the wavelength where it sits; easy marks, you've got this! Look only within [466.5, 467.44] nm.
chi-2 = 467.171 nm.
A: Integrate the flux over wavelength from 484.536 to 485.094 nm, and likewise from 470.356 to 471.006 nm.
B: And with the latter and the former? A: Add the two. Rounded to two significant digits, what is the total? 24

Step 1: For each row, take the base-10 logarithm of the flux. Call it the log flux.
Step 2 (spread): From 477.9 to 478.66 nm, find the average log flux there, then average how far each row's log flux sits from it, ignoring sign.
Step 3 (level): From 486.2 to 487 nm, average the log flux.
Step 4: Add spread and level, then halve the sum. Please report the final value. 0.626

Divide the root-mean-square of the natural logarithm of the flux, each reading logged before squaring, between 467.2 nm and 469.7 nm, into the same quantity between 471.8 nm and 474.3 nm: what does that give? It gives 1.01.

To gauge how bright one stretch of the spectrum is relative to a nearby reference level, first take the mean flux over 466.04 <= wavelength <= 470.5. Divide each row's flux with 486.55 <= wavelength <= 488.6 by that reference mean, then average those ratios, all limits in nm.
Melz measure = 0.86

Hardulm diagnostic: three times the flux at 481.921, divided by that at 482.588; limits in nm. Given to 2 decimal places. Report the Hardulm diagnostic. 2.96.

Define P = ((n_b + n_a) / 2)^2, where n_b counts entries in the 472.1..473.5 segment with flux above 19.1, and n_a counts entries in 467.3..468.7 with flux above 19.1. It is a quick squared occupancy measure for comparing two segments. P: 16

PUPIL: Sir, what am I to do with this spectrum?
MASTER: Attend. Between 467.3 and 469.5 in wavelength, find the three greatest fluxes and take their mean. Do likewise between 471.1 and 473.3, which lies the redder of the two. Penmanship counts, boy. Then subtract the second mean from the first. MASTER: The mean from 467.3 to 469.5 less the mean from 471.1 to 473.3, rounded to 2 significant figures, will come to -2.2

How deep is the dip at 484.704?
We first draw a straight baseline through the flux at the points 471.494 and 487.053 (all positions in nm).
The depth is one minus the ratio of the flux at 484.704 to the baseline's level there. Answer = -0.33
